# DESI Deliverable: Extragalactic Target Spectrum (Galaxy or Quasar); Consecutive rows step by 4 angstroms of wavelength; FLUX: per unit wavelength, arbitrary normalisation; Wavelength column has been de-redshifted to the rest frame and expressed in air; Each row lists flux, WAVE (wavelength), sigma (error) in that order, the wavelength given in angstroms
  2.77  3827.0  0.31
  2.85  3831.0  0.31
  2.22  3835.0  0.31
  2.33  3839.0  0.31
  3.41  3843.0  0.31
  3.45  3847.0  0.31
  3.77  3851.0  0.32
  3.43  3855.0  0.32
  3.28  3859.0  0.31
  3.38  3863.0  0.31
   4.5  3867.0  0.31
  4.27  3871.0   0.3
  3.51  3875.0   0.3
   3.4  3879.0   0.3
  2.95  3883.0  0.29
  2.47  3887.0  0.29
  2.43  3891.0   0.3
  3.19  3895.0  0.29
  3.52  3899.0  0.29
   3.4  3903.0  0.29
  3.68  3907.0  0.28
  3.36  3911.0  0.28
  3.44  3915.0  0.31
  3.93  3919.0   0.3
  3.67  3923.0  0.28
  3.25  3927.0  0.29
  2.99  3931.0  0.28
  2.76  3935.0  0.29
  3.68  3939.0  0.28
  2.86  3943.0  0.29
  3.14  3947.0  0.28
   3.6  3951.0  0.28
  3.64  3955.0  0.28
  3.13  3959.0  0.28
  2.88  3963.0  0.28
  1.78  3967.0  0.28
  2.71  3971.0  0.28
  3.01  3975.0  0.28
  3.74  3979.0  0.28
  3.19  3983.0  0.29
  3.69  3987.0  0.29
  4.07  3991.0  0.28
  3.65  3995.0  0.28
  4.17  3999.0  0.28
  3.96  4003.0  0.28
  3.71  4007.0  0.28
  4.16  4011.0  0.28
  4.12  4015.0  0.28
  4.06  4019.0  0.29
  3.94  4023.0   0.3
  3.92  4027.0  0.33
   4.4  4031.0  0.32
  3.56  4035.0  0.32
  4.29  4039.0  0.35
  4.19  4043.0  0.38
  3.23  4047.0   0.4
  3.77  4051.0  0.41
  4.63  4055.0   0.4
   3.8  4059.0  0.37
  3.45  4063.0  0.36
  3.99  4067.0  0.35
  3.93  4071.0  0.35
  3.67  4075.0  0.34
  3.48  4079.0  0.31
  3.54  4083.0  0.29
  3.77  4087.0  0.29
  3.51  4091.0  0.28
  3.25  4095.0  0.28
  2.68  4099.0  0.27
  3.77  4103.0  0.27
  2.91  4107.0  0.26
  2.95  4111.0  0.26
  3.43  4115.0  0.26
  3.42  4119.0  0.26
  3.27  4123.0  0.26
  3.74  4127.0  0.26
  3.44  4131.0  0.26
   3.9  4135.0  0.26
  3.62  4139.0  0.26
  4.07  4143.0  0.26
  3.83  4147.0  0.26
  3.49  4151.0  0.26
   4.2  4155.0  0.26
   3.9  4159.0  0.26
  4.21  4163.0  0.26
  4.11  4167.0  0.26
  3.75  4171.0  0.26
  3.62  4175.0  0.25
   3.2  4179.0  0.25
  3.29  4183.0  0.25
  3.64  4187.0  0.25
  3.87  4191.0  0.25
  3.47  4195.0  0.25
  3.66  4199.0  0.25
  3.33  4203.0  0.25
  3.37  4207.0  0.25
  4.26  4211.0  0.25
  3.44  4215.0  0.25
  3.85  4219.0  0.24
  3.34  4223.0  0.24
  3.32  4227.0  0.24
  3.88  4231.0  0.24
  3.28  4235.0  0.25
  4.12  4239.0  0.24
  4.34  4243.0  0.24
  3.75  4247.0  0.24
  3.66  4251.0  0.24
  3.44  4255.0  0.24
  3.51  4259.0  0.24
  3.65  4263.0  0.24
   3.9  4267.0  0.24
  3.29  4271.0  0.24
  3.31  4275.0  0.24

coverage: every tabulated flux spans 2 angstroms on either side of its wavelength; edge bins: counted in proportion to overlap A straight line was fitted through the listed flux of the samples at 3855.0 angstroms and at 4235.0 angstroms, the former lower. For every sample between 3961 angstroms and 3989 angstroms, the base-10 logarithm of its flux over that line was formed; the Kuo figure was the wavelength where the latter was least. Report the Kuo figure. 3967.0 angstroms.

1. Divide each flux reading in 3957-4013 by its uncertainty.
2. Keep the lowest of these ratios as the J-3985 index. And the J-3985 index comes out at 6.4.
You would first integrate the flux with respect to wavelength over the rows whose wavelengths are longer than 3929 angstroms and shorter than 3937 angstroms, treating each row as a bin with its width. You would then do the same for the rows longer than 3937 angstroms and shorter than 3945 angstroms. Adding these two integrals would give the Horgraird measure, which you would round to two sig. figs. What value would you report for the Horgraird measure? 49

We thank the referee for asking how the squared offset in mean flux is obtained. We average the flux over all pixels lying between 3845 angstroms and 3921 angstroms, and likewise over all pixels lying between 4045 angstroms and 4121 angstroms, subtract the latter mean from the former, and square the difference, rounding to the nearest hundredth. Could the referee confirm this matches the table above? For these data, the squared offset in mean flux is 0.01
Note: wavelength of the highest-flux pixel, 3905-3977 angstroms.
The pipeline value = 3919.0 angstroms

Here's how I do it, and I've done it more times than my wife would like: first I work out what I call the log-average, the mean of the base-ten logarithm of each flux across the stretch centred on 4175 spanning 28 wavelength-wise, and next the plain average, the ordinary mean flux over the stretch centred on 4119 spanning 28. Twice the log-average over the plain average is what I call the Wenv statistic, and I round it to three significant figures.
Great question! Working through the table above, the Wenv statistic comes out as 0.341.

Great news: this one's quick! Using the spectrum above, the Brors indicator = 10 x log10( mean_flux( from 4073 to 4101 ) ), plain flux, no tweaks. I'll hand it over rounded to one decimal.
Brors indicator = 5.3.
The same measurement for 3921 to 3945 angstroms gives 5.1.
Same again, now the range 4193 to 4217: 5.5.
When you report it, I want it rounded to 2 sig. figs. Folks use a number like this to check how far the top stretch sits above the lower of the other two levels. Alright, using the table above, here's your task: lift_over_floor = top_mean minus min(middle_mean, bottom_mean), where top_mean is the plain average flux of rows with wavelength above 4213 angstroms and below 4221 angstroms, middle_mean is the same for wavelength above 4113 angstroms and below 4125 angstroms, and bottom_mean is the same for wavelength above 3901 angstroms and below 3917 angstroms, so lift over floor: 0.27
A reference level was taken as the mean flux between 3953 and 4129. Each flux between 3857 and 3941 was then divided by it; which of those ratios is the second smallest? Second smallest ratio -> 0.687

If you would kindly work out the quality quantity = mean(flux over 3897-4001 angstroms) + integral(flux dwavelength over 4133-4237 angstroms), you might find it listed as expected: 387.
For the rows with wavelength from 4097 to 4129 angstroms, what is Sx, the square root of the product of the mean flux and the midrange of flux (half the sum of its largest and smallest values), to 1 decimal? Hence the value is 3.2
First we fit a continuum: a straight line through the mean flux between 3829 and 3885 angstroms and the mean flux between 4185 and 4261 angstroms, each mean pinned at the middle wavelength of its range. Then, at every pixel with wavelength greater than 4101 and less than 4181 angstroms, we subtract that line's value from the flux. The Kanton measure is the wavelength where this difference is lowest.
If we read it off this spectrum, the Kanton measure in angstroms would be 4107.0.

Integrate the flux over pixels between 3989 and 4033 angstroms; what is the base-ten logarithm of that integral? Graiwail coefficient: 2.2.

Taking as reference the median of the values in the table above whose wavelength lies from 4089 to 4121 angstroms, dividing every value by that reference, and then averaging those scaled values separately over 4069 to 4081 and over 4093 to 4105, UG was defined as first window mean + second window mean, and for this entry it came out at 2.08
